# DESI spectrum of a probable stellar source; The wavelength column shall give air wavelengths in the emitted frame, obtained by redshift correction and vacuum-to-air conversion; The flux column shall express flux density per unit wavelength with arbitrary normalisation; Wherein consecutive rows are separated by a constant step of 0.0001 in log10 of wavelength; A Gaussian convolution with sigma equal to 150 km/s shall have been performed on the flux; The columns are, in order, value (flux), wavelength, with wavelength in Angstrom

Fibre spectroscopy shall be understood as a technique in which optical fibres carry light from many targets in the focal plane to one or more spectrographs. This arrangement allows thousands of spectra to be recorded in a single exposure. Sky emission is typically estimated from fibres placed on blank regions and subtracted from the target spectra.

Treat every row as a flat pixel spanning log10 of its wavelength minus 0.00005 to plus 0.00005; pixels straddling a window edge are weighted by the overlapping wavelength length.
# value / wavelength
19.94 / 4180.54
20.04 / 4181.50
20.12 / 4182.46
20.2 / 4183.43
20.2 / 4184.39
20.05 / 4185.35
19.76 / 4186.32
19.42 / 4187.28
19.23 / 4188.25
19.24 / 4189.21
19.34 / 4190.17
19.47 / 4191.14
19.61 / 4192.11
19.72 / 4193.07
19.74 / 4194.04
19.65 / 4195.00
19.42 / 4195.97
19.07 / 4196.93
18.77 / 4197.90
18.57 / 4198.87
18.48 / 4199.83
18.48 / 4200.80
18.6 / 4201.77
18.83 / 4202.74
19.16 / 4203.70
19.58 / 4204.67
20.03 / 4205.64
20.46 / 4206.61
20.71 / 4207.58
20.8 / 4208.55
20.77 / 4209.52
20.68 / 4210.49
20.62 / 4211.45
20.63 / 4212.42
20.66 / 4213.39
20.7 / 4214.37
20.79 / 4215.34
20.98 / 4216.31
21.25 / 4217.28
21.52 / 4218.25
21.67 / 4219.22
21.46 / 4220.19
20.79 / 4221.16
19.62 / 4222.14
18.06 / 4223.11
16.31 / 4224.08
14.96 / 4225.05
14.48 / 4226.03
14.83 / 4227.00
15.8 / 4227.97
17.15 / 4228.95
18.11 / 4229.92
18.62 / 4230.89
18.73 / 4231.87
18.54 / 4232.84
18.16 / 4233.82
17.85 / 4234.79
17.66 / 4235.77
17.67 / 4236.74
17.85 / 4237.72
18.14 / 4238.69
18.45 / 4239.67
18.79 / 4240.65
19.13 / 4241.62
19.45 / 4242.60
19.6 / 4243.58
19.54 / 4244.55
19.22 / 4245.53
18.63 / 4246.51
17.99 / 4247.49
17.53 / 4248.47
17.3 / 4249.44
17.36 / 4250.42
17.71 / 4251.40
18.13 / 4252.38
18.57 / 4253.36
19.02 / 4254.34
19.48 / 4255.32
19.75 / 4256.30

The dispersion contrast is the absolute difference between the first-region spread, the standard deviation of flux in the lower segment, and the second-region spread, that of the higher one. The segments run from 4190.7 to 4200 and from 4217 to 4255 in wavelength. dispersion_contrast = 1.21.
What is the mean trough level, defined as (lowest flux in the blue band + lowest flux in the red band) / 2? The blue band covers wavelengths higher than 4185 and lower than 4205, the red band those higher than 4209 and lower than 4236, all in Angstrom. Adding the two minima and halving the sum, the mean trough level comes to 16.5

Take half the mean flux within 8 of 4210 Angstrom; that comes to 10.2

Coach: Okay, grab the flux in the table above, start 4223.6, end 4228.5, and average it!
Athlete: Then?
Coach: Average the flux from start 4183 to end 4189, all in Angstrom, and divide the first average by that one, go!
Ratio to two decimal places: 0.77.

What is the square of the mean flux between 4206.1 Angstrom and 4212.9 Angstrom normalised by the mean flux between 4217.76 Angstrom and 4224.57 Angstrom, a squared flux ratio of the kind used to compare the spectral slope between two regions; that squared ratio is 1.08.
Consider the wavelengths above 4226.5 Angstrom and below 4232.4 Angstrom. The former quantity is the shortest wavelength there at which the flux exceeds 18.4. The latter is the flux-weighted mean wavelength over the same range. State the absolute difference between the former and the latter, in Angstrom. 1.3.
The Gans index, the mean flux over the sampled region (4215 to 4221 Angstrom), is 21.3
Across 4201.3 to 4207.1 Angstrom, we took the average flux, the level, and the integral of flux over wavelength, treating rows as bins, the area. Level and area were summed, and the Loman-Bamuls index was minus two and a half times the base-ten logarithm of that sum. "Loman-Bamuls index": -5.30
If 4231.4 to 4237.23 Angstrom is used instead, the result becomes -5.23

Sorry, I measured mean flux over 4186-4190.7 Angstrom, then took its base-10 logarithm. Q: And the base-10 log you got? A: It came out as 1.29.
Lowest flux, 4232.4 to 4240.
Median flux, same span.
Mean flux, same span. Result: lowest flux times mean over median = 17.7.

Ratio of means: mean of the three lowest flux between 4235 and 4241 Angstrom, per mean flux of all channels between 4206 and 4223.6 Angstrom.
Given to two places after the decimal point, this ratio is 0.86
